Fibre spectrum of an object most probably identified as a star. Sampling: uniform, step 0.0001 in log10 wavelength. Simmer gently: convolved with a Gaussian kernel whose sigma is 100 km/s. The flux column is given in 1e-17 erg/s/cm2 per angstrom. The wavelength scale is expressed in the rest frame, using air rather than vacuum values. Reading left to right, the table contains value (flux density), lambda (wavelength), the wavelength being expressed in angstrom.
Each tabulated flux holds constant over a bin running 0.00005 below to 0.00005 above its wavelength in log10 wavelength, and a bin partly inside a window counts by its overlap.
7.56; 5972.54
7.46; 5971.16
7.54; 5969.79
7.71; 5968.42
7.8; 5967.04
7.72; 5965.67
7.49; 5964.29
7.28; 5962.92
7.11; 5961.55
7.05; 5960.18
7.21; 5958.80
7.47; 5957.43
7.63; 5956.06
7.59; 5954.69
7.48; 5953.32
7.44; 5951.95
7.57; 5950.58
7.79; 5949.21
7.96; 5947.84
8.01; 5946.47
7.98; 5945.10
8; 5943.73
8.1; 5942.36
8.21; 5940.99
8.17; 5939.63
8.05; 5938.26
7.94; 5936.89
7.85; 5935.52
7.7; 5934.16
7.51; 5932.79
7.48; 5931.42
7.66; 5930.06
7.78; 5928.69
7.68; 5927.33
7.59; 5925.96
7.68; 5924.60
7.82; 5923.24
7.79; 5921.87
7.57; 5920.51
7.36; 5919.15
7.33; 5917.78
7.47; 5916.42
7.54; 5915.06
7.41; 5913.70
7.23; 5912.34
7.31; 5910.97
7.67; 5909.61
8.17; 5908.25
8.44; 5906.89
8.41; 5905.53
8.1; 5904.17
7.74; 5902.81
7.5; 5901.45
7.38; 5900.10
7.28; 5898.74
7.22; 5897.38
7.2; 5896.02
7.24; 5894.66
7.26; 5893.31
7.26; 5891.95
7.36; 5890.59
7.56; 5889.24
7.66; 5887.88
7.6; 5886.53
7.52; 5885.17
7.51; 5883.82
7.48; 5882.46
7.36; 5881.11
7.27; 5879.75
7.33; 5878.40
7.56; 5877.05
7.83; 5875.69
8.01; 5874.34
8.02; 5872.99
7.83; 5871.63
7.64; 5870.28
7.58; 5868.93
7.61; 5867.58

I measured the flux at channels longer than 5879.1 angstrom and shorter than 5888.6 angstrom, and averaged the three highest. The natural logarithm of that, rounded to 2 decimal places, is 2.03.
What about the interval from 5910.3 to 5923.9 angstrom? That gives 2.04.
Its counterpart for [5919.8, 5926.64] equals 2.05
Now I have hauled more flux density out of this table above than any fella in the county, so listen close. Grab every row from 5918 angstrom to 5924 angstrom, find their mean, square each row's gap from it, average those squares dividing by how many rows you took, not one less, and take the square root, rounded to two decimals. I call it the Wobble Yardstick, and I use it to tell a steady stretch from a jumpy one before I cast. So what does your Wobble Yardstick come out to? 0.19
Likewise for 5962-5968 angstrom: 0.20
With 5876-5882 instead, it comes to 0.11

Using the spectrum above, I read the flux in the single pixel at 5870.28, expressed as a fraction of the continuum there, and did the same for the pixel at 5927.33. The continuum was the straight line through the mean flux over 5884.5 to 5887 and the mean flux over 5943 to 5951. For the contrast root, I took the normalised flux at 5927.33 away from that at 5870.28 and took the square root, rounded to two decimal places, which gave 0.19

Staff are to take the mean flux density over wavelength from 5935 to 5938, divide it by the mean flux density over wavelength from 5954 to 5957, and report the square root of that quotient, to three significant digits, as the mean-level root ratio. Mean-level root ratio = 1.02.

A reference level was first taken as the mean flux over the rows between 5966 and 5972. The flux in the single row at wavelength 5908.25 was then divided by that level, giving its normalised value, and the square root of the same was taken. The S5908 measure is 1.03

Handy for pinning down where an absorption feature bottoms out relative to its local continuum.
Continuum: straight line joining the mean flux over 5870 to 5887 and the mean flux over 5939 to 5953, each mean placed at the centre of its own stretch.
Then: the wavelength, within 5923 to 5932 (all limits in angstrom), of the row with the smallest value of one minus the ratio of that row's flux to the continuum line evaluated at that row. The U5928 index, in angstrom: 5923.24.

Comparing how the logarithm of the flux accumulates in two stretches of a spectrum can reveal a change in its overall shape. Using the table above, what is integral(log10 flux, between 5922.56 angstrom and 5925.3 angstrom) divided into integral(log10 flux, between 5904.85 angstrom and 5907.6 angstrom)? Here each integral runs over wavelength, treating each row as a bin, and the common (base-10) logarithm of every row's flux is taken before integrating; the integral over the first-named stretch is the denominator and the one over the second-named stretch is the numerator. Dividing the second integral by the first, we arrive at 1.04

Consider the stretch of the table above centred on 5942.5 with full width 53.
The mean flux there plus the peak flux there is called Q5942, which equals 15.9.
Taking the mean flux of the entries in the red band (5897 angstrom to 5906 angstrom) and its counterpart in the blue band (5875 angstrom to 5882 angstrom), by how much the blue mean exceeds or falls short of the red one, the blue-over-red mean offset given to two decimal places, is -0.19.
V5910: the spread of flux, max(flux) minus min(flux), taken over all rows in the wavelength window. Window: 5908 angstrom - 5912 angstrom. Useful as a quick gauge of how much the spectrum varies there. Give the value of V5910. 0.86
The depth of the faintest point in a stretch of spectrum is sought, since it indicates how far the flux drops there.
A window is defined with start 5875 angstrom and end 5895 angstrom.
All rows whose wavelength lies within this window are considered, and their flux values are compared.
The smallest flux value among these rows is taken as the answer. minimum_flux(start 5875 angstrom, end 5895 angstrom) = 7.24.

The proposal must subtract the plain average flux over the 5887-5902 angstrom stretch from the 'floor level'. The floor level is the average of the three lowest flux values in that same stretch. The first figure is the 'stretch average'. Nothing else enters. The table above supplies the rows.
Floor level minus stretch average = -0.14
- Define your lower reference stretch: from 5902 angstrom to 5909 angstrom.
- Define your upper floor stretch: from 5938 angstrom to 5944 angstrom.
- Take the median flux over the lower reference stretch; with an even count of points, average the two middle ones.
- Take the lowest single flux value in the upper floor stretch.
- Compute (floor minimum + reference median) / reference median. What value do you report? 1.98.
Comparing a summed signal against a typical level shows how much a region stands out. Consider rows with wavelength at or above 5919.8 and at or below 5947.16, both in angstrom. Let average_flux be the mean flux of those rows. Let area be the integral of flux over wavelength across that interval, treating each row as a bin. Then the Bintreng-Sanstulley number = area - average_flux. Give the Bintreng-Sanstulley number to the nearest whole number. 206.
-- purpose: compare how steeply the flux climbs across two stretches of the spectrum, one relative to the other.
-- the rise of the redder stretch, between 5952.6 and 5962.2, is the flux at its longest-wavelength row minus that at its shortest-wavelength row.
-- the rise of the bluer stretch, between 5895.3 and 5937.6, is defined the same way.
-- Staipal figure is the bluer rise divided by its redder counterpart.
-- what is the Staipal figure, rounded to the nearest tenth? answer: -2.0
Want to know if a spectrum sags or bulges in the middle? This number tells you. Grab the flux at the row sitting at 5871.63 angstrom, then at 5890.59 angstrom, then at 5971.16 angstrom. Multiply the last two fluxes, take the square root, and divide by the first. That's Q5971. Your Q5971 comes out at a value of 0.95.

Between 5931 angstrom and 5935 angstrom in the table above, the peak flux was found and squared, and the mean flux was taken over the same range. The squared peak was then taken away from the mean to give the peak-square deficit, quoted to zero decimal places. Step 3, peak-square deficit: -52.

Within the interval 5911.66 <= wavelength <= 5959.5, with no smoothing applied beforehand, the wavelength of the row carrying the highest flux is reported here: 5940.99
